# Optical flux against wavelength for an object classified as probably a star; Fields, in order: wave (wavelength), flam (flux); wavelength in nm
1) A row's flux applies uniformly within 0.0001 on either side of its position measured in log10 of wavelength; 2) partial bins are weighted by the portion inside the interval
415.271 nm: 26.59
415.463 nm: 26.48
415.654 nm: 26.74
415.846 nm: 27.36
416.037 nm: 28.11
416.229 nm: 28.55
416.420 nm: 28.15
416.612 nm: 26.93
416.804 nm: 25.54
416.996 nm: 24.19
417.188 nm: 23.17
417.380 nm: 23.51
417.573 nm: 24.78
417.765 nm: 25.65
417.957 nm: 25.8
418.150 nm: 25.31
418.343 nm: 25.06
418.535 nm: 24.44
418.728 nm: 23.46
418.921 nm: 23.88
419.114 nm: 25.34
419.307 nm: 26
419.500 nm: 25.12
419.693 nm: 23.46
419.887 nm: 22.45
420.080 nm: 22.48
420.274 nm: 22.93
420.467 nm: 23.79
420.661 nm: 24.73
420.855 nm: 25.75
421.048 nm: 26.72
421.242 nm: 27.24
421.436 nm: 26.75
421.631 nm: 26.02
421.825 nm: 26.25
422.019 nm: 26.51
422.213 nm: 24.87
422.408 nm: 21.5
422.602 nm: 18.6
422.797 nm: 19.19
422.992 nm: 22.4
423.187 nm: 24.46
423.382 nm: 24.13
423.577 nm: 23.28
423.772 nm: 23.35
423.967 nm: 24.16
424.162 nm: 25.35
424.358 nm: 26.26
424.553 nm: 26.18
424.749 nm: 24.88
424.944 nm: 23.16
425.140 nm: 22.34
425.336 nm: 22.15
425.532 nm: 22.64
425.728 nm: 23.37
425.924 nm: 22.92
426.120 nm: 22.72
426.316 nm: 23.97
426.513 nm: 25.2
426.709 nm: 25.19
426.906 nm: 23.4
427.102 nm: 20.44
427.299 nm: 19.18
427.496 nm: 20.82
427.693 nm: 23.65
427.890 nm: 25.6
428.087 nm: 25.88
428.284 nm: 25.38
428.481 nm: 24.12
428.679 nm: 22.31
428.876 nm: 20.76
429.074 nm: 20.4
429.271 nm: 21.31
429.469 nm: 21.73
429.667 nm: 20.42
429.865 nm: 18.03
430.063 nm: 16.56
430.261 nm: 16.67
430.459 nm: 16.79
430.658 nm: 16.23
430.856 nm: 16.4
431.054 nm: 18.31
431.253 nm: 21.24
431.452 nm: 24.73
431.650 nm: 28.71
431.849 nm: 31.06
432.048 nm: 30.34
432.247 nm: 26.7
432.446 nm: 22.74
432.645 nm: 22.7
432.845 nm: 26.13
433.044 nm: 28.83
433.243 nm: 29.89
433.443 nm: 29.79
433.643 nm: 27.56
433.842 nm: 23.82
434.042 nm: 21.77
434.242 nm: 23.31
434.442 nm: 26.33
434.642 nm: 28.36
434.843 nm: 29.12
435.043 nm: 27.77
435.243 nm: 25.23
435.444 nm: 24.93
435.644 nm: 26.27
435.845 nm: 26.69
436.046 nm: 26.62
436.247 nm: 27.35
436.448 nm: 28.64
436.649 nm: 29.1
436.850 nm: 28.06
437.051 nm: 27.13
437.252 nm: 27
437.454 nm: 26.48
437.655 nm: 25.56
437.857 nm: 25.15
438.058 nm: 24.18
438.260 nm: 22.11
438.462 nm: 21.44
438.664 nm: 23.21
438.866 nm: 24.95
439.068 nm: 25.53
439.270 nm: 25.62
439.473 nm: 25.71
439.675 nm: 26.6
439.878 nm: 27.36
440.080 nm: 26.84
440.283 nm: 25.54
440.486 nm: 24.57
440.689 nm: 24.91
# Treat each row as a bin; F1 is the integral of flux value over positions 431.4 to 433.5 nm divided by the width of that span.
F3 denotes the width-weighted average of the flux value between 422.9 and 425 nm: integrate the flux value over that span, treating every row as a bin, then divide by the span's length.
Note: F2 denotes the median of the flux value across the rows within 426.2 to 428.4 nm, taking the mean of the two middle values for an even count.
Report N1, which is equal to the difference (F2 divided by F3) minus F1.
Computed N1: -26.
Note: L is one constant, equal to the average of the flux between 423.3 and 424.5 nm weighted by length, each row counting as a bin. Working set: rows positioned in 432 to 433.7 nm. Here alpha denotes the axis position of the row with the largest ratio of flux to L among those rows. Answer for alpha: 432.048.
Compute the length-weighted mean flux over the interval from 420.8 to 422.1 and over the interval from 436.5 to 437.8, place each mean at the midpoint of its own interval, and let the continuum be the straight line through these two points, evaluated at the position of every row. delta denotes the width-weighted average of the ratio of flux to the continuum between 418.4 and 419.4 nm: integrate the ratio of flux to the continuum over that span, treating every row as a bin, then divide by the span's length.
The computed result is 0.93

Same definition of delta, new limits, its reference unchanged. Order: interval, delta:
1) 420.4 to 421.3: 0.97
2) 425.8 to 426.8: 0.90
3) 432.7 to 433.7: 1.04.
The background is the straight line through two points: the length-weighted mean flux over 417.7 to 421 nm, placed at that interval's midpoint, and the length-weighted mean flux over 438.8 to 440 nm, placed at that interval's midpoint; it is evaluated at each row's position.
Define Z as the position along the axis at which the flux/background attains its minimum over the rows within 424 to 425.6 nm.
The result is 425.336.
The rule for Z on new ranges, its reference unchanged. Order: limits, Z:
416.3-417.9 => 417.188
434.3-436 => 435.444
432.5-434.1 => 434.042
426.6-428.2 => 427.299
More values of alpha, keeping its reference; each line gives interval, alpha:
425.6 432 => 431.849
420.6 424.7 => 421.242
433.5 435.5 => 434.843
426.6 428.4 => 428.087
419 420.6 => 419.307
